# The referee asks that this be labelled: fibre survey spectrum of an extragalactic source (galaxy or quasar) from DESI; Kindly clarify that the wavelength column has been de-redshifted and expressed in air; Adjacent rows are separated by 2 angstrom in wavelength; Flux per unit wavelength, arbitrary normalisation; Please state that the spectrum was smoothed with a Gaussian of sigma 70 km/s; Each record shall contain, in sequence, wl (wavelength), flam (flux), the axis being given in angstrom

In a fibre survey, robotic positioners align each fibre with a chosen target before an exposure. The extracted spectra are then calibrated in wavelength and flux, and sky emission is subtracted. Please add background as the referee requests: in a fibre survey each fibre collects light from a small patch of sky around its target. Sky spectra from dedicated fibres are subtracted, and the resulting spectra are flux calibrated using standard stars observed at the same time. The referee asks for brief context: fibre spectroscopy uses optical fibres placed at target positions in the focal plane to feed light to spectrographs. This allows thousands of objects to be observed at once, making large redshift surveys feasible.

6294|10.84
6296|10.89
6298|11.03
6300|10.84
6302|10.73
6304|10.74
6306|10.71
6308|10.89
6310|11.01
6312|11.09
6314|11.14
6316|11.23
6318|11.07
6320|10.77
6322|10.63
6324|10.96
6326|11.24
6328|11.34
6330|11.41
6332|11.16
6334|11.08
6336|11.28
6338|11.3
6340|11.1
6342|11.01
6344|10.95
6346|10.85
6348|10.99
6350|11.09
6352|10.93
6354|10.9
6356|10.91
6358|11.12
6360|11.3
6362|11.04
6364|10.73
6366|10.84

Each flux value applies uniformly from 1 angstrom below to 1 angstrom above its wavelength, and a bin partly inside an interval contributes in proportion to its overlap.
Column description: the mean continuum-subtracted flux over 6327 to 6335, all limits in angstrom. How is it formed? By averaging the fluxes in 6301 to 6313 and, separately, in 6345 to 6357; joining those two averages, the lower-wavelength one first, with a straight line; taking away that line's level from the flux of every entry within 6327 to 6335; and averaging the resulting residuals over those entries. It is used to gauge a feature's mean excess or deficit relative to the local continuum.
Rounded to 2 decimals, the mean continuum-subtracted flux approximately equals 0.34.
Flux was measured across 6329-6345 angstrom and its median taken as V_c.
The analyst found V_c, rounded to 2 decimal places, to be 11.13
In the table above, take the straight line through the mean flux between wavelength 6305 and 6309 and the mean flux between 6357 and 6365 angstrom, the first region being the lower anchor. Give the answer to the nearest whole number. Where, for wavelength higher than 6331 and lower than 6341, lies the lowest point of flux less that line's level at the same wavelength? 6340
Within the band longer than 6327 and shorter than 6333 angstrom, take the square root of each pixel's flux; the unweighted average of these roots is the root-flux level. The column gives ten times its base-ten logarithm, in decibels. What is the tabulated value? 5.27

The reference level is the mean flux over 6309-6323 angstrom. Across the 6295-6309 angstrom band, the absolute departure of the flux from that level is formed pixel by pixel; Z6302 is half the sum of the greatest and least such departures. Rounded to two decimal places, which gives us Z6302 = 0.16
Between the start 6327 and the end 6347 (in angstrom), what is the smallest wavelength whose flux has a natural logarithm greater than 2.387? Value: 6328 angstrom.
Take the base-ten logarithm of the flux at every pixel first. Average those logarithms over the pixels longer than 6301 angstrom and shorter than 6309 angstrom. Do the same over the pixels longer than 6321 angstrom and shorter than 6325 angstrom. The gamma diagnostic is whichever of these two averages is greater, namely 1.03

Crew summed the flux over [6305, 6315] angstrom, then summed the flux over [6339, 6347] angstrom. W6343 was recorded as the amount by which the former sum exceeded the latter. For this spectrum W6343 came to 11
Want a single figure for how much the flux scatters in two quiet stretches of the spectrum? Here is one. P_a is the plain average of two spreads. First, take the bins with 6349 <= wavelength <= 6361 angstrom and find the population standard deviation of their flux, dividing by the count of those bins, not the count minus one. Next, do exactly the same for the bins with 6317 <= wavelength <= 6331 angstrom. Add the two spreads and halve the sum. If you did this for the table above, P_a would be 0.21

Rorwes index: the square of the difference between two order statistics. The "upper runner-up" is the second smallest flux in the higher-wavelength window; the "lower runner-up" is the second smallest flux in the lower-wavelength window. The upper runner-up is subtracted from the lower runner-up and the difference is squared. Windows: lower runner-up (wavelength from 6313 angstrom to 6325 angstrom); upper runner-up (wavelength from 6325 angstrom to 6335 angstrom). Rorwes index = 0.15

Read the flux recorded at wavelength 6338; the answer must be 11.3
